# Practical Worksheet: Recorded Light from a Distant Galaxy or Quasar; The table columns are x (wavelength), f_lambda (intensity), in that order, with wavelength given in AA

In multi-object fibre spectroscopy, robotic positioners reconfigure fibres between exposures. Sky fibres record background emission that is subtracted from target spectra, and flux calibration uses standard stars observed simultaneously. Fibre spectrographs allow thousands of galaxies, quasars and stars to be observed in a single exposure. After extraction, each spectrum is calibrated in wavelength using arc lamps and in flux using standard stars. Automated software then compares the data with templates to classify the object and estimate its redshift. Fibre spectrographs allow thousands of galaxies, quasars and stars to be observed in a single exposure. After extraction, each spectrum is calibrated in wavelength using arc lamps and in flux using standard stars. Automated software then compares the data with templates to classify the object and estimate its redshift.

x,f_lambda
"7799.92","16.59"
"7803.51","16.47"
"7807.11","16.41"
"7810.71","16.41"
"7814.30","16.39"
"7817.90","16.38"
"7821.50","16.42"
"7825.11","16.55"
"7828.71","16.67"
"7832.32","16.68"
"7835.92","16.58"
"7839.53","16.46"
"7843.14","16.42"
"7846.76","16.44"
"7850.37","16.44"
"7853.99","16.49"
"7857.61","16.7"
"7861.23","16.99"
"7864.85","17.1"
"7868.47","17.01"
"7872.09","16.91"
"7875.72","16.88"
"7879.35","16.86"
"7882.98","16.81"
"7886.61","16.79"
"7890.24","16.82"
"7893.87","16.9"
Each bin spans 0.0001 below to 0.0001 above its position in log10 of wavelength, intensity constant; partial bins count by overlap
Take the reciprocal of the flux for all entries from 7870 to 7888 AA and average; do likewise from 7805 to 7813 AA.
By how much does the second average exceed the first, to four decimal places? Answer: 0.0016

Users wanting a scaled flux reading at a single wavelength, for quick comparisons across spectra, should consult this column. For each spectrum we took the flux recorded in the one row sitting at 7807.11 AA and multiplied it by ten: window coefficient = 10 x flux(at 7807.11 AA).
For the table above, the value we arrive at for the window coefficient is 164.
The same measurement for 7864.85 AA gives 171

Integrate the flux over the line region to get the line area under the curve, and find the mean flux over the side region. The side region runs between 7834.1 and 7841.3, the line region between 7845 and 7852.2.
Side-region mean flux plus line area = 135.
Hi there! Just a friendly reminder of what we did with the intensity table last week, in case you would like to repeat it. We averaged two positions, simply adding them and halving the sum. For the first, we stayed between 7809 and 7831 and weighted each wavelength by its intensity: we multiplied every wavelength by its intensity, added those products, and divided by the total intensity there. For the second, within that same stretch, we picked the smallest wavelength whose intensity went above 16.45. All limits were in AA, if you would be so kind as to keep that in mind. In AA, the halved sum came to 7822.4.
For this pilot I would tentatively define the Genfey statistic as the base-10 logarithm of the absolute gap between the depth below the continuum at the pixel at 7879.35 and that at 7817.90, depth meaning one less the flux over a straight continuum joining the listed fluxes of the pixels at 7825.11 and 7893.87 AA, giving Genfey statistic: -2.00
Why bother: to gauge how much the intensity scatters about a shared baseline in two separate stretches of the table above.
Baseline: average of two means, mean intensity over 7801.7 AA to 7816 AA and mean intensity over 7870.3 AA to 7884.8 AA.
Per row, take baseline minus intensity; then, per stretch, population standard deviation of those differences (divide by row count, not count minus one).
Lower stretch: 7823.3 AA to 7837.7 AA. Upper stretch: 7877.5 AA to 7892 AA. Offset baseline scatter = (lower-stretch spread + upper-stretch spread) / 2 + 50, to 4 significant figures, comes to 50.04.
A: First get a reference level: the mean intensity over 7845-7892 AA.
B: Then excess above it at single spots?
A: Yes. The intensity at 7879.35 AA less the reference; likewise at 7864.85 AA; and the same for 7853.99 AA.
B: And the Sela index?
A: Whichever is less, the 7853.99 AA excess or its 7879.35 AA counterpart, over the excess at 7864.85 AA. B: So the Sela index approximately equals -1.0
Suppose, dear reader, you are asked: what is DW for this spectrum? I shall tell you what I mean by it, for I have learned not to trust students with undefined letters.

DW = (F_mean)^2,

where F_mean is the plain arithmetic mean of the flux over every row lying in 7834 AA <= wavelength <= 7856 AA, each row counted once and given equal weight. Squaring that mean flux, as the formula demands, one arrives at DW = 271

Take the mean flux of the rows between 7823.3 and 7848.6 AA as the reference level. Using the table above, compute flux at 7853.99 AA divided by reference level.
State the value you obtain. 1.00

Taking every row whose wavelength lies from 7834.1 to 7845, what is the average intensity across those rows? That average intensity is 16.5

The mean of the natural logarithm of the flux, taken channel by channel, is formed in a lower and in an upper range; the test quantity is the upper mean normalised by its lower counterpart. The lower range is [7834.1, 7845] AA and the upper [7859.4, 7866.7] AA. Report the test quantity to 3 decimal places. 1.012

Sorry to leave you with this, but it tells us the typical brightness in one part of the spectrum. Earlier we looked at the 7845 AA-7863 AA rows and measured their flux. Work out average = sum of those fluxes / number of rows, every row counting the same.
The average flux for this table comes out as 16.6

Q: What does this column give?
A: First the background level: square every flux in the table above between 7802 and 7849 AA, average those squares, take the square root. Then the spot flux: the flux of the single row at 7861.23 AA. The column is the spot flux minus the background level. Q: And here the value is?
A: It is 0.51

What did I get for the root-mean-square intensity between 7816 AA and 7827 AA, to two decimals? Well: 16.45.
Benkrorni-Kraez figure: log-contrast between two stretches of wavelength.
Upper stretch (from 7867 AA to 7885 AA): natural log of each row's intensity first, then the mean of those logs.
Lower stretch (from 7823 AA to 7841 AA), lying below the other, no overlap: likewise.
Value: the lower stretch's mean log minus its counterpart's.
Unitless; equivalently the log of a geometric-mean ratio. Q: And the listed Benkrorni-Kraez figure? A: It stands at -0.018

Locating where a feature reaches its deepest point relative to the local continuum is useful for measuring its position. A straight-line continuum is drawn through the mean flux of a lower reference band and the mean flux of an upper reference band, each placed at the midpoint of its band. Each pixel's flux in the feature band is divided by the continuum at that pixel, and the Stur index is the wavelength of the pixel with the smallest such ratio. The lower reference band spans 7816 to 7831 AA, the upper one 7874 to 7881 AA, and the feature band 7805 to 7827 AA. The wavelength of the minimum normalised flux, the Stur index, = 7817.90 AA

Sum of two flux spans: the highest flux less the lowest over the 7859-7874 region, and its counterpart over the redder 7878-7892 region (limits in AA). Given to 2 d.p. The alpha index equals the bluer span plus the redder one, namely 0.26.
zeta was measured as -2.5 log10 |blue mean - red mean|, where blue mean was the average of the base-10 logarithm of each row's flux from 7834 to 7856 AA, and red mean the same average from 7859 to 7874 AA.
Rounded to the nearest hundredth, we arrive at 4.65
